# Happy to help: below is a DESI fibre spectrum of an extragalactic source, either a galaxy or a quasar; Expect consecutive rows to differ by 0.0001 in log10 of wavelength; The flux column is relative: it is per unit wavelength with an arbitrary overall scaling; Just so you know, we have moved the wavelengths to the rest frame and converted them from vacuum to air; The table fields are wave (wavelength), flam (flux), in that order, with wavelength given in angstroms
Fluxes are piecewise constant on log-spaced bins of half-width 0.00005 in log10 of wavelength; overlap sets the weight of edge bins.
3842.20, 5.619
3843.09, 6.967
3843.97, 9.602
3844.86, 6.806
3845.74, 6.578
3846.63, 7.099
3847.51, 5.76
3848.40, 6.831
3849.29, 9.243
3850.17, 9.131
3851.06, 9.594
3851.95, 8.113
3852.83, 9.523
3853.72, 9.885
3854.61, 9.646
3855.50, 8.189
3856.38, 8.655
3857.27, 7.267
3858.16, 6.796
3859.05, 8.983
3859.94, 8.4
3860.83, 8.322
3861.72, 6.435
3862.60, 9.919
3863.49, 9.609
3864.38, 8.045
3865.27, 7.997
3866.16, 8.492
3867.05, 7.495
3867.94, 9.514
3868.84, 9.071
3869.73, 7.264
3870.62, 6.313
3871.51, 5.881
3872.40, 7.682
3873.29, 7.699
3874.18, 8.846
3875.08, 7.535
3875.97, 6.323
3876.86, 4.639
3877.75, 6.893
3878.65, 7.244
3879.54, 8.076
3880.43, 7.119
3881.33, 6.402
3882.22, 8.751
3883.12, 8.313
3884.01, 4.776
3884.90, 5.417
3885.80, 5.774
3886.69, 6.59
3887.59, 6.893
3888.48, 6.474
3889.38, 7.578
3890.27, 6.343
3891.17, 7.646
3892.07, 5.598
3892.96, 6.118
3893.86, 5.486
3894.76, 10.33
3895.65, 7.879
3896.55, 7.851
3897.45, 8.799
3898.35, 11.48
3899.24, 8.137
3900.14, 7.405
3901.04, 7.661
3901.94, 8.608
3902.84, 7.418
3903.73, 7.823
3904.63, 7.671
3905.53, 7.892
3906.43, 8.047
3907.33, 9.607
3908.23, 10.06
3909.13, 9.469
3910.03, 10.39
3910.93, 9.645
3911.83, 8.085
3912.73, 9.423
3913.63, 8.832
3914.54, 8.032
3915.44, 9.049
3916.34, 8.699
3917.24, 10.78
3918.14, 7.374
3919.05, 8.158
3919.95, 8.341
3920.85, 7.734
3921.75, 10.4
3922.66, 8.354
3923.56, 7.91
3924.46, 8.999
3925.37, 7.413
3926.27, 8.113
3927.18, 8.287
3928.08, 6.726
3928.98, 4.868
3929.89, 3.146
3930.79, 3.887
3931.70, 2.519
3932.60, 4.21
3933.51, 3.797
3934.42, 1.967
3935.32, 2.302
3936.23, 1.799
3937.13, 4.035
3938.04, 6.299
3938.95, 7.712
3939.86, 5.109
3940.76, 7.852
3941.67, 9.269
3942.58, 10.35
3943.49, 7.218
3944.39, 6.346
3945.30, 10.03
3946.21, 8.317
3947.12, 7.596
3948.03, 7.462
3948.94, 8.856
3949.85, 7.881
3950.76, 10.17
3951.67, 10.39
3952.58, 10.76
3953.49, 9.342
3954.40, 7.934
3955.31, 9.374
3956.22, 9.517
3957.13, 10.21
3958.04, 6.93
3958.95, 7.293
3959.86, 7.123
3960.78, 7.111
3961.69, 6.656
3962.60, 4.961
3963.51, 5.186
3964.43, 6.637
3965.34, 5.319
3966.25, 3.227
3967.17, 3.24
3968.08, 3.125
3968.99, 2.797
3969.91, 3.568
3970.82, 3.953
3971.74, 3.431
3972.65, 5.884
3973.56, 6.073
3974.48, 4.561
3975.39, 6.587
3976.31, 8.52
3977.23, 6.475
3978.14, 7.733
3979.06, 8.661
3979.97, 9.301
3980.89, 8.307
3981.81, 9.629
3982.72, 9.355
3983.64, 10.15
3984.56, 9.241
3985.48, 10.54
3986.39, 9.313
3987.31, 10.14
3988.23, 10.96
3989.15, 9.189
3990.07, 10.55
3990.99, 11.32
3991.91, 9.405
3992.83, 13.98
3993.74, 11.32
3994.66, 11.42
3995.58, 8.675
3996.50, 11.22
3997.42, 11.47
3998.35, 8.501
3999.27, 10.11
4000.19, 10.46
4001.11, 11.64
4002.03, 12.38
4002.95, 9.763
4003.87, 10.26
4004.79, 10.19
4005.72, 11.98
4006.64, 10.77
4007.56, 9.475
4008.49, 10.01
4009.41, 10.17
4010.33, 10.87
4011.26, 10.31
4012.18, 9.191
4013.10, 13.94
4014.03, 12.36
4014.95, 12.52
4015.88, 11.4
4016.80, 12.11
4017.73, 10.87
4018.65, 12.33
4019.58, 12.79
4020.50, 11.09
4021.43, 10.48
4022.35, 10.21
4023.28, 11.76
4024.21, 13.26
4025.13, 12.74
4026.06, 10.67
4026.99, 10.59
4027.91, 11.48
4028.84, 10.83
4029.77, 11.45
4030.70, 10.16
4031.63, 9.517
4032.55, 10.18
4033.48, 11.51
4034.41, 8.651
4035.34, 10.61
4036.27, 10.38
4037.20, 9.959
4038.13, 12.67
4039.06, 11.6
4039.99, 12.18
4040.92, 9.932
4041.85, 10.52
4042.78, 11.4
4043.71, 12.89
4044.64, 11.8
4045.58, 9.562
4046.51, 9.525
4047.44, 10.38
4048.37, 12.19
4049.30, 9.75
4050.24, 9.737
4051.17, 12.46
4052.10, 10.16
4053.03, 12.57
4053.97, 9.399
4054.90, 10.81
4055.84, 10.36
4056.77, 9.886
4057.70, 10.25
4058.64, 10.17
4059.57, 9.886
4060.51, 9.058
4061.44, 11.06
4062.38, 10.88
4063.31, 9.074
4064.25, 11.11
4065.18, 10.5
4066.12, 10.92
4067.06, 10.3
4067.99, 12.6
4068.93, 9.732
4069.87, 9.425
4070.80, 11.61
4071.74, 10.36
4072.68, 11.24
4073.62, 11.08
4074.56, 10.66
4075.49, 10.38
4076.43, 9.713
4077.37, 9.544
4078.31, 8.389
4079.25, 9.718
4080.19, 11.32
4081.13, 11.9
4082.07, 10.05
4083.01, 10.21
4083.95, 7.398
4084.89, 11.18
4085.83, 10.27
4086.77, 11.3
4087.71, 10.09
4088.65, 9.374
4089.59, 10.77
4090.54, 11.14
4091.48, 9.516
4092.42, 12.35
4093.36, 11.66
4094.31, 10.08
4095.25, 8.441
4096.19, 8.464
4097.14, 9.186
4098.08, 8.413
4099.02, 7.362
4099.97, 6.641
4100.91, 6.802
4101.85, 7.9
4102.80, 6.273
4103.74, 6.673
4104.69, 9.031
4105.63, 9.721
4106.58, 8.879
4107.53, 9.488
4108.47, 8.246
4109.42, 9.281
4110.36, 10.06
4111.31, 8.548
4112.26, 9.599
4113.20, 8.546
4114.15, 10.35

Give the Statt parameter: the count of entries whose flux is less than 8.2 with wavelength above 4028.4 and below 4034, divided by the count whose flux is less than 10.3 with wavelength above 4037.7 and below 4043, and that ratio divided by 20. 0.000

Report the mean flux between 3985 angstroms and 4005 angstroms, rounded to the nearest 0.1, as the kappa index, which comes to 10.6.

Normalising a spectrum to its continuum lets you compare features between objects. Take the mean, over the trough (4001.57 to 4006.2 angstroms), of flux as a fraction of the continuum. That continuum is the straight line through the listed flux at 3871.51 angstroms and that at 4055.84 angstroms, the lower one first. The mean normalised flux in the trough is 1.20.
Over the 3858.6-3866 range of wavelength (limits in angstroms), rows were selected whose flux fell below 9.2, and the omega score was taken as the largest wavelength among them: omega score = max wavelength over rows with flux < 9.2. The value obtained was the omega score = 3865.27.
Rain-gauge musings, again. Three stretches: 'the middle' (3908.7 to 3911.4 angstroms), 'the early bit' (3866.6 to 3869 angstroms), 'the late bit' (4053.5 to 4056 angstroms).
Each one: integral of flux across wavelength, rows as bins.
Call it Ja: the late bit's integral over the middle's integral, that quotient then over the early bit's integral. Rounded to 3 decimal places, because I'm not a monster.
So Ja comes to 0.046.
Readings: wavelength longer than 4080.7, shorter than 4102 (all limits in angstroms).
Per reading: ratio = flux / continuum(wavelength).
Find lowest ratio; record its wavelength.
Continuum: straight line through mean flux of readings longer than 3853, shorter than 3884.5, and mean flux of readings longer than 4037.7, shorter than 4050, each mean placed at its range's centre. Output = 4099.97 angstroms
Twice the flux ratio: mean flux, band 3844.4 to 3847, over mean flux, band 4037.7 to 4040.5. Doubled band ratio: 1.1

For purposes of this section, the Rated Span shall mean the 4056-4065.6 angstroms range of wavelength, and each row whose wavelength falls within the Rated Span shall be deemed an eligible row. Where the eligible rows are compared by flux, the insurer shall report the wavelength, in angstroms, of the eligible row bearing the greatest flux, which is 4064.25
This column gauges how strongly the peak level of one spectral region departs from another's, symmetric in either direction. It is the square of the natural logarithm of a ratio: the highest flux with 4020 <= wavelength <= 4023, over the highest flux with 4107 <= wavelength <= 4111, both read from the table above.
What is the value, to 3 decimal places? 0.010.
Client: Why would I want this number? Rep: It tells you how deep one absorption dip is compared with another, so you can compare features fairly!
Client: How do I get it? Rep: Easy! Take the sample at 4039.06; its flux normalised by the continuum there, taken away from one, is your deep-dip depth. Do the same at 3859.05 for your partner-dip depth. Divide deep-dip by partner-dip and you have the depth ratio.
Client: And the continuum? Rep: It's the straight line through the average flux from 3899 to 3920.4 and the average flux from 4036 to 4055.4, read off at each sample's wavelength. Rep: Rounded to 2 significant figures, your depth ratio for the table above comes 0.44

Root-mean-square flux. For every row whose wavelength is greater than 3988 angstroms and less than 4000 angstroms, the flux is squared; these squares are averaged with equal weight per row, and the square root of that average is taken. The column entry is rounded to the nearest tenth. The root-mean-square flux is 10.7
